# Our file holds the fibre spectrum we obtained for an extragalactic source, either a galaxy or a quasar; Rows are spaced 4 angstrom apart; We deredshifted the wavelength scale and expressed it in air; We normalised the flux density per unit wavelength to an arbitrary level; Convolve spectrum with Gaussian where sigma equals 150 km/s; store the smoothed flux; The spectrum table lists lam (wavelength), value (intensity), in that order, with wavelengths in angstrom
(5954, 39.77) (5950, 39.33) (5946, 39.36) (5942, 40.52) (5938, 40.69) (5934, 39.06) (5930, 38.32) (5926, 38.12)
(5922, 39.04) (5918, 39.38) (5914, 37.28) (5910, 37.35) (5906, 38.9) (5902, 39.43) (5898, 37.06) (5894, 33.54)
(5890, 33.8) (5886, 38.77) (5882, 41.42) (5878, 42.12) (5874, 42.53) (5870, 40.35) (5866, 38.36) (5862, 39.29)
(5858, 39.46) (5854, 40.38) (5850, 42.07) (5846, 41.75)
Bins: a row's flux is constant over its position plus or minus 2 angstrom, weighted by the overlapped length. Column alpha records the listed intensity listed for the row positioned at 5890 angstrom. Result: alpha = 33.8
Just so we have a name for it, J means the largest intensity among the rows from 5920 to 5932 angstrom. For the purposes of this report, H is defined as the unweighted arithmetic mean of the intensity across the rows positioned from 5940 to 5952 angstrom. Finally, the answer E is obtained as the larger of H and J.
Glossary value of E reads 39.7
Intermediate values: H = 39.7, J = 39.04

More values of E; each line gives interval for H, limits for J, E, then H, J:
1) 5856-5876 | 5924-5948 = 40.7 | 40.0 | 40.69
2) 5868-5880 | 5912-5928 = 41.7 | 41.7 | 39.38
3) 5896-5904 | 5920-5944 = 40.7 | 38.2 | 40.69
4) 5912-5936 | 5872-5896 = 42.5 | 38.5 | 42.53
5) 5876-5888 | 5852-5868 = 40.8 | 40.8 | 40.38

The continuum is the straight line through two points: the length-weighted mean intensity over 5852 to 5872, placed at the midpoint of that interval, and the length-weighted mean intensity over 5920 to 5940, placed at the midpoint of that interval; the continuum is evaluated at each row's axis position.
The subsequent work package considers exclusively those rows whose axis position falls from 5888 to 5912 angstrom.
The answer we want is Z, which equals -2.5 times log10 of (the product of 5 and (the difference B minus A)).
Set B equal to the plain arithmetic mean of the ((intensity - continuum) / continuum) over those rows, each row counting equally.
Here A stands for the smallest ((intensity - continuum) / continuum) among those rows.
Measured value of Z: 1.0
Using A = -0.15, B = -0.066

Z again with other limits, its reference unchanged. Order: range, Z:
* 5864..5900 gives 0.5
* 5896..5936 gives 1.8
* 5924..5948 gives 1.9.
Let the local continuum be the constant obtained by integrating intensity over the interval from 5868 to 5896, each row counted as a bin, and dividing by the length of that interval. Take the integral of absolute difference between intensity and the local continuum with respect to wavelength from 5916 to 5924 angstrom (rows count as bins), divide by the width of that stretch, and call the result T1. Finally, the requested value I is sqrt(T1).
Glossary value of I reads 0.53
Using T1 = 0.3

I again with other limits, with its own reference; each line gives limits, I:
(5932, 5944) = 1.08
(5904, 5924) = 0.87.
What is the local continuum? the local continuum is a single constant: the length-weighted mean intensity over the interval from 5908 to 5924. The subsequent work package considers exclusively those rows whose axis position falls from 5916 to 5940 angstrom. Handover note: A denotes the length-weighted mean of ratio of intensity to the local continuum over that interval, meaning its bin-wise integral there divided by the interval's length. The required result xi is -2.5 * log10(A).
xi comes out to -0.02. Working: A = 1.02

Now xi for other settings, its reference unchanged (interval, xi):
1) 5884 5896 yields 0.09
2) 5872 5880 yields -0.11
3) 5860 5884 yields -0.07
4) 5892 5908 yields 0.03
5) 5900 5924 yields -0.01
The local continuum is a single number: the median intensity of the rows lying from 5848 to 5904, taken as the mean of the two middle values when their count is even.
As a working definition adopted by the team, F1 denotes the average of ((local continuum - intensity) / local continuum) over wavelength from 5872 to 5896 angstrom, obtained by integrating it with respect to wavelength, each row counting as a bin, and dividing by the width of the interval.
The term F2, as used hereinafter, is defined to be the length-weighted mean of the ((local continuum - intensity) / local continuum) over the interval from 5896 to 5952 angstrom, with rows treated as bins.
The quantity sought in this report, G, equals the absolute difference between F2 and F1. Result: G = 0.00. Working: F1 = 0.02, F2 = 0.02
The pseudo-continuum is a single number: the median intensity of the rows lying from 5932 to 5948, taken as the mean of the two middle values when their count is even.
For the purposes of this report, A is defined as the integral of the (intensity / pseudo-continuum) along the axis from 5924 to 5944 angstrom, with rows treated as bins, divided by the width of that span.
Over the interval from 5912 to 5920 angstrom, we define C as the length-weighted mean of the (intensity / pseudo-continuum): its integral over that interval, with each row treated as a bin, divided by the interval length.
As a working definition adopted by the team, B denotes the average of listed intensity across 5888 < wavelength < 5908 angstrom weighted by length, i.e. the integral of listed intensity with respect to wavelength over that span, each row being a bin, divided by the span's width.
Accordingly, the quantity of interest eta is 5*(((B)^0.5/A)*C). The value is 29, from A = 0.985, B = 36.5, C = 0.96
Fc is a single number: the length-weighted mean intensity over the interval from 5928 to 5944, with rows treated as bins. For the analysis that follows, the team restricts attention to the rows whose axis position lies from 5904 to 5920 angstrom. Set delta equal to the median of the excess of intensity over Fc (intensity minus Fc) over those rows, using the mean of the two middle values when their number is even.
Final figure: -1.5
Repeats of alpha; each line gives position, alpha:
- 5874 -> 42.53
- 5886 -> 38.77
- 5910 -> 37.35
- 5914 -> 37.28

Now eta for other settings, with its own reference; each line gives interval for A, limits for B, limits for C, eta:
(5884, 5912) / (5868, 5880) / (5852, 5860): 35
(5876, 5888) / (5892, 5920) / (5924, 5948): 30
